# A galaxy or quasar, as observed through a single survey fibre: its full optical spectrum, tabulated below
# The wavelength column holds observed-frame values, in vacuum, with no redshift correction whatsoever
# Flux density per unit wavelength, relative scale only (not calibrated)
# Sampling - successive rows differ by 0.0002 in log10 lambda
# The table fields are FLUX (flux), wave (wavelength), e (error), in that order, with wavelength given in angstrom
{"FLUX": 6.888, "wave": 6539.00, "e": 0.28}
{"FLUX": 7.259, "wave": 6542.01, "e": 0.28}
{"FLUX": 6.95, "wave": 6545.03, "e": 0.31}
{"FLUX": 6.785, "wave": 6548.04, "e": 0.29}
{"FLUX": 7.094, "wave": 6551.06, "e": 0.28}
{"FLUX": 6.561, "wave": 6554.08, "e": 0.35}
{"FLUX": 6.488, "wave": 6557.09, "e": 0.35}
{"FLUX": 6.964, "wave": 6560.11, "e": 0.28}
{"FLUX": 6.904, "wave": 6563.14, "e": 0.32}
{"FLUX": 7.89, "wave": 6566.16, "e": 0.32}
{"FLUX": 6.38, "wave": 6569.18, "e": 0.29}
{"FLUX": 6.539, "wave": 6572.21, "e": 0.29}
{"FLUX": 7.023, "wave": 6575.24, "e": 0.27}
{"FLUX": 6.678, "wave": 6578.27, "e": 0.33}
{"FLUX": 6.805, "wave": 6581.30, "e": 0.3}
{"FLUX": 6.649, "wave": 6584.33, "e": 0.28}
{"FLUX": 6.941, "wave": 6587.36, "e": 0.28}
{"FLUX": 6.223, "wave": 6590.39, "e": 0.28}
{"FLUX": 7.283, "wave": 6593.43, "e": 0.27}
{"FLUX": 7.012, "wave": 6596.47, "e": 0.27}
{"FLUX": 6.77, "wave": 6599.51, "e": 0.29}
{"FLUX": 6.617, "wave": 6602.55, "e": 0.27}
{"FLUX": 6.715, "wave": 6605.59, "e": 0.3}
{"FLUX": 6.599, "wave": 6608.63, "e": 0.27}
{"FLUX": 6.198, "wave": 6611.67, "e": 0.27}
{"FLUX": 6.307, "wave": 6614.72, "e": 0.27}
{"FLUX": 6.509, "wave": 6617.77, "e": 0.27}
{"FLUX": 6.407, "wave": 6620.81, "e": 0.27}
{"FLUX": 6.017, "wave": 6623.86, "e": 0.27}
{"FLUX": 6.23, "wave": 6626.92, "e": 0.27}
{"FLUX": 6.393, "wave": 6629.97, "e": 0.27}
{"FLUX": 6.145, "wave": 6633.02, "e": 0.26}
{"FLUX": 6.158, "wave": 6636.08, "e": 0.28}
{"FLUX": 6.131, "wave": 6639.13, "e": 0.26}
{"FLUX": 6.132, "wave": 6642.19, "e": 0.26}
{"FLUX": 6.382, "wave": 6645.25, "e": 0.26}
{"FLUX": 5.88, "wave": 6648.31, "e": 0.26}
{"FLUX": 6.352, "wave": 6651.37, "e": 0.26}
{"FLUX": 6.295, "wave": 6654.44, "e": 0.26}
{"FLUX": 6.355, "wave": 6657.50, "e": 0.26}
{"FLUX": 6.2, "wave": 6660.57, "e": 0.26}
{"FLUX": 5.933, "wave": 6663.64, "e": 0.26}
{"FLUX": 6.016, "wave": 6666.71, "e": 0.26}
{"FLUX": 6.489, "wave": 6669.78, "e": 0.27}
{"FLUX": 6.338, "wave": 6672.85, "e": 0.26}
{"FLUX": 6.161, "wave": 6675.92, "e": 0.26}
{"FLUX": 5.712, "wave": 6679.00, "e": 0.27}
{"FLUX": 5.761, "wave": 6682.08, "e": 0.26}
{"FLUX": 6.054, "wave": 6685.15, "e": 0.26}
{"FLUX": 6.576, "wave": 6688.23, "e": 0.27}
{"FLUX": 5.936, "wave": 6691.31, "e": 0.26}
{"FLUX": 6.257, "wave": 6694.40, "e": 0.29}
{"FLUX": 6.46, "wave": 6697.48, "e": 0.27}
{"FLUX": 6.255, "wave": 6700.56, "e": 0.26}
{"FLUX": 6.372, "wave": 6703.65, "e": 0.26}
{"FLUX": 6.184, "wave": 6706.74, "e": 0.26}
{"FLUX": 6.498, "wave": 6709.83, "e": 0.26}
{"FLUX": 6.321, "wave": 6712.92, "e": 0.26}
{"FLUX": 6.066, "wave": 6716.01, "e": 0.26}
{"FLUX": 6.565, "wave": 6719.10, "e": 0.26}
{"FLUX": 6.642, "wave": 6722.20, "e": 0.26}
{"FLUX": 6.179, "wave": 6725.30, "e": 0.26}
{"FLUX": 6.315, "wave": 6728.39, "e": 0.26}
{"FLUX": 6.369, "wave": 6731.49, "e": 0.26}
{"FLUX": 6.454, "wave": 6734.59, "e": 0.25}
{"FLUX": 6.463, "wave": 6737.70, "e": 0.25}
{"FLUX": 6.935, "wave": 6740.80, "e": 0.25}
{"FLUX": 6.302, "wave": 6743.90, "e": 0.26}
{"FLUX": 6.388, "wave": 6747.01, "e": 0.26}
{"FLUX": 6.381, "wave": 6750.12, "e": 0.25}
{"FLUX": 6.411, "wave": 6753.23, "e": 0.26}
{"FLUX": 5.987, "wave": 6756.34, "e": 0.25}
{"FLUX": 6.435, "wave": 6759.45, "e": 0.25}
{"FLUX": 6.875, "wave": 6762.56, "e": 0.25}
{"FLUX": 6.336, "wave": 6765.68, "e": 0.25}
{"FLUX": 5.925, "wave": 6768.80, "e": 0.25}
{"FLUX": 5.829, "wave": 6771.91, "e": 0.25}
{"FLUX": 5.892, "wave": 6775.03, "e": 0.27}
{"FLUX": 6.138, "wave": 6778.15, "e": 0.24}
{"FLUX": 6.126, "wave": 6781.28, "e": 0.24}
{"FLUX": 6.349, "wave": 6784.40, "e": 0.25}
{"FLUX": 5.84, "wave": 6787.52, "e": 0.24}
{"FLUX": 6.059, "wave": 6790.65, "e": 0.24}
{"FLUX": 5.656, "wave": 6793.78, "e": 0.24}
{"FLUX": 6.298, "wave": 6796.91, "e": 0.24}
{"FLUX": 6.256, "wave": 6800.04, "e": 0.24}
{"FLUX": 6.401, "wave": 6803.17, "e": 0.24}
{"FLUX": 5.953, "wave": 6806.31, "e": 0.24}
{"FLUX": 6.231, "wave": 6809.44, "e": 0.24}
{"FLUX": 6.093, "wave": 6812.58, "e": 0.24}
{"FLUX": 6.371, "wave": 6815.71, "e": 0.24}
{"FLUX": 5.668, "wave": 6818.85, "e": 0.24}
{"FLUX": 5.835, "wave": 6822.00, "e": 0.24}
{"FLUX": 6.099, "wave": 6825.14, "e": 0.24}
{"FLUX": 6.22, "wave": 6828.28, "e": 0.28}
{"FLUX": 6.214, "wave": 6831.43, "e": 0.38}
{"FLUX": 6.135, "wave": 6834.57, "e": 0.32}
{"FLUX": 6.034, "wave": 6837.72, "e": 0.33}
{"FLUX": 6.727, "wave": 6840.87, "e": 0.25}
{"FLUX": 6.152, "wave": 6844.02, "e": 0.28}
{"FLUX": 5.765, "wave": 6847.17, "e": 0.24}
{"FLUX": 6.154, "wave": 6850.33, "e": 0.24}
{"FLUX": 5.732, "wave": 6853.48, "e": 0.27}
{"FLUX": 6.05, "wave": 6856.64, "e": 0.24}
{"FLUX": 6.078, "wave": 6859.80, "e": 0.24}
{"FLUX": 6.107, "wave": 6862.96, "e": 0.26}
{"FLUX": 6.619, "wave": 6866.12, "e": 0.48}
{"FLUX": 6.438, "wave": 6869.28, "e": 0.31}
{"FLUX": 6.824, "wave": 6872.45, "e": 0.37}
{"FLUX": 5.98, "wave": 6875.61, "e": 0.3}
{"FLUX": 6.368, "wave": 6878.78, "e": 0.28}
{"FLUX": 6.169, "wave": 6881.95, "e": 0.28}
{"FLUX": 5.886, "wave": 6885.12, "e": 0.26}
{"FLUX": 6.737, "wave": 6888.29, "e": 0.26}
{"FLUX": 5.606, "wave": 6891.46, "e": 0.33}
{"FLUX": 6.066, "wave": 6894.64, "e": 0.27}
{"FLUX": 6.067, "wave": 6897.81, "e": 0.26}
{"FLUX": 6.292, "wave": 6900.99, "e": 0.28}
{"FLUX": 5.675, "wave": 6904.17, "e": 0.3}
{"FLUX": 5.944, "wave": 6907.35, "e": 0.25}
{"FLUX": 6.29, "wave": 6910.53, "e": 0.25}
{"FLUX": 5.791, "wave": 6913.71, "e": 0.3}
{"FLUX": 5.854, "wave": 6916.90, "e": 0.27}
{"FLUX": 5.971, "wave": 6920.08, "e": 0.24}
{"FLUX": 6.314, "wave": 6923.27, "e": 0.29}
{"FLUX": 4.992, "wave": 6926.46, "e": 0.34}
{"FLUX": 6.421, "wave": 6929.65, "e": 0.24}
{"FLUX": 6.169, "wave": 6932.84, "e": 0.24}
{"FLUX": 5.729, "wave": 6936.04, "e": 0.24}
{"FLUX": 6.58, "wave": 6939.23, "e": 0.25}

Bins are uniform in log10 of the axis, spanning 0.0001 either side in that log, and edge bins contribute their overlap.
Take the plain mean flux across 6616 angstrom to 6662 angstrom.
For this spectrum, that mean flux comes 6.2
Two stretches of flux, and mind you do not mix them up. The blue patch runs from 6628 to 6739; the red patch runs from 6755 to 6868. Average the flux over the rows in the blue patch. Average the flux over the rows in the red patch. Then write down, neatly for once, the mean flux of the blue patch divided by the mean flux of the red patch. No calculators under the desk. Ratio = 1.02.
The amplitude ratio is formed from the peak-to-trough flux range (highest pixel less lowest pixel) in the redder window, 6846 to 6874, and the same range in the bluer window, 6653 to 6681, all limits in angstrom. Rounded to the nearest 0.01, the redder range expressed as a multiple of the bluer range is 1.41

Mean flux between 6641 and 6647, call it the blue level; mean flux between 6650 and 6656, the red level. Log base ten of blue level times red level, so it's 1.60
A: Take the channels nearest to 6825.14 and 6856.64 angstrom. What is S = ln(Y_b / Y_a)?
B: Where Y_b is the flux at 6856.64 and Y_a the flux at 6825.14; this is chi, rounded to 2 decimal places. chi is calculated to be -0.01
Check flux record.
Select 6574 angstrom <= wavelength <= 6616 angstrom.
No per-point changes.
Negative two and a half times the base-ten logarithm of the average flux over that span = -2.07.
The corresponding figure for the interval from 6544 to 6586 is -2.09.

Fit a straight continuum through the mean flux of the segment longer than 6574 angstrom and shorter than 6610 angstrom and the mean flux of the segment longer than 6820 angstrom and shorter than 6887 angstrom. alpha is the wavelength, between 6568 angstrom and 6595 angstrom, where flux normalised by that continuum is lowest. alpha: 6590.39 angstrom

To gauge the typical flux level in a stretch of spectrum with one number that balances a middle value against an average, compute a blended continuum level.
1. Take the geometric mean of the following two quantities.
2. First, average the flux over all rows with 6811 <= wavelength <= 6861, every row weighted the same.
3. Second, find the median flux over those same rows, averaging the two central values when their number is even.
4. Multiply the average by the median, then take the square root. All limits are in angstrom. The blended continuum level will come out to 6.09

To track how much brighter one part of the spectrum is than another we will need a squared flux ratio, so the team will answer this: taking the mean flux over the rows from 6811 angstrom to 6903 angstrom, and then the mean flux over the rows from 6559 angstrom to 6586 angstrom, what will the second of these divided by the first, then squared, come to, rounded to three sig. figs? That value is 1.25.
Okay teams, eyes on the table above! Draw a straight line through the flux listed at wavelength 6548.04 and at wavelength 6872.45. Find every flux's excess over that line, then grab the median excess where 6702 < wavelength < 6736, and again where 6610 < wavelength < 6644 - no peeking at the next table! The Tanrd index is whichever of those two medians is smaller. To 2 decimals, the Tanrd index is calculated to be -0.59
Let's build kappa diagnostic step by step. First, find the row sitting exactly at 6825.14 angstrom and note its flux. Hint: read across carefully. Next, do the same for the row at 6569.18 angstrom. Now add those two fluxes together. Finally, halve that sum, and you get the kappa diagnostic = 6.24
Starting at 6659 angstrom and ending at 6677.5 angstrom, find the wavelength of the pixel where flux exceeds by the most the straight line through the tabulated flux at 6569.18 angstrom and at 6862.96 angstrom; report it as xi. 6669.78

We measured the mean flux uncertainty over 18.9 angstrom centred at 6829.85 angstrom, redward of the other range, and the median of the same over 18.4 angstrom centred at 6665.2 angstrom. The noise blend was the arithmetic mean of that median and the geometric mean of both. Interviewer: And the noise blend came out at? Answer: 0.269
